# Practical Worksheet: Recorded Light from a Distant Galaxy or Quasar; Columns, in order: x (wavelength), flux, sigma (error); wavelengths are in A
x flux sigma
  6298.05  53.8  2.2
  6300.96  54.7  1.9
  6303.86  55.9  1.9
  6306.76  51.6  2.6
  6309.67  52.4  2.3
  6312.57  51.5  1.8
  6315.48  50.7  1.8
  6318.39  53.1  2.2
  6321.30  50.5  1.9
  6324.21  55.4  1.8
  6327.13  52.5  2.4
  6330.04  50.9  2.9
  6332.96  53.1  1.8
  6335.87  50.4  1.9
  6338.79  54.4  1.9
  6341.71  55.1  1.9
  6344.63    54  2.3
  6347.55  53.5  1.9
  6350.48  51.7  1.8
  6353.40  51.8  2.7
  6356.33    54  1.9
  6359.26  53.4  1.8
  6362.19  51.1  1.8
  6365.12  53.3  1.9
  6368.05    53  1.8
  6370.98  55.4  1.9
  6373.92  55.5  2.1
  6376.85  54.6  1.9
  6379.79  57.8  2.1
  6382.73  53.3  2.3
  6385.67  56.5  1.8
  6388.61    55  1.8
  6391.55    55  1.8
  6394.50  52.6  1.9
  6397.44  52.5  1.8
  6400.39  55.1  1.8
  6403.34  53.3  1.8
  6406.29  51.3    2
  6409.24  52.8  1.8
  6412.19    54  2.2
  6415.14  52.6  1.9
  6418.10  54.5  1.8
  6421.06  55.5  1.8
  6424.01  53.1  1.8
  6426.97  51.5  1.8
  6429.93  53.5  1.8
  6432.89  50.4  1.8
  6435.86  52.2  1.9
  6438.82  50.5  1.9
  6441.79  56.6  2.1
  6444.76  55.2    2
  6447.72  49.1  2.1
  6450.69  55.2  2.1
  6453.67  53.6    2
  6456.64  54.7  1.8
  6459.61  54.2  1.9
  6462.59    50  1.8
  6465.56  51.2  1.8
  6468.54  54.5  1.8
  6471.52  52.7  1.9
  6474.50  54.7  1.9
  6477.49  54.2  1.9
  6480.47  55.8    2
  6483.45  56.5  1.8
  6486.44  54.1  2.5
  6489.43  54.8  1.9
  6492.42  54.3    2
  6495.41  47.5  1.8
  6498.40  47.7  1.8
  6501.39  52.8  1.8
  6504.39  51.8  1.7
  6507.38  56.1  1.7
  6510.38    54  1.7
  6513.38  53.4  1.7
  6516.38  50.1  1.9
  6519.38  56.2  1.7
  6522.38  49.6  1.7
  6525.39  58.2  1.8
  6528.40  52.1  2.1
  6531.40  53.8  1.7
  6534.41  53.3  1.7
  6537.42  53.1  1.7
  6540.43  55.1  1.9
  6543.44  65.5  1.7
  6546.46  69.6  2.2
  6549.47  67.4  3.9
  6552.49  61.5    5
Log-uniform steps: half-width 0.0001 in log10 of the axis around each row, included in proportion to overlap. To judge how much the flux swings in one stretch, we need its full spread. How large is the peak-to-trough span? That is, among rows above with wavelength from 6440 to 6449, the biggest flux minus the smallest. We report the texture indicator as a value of 7.5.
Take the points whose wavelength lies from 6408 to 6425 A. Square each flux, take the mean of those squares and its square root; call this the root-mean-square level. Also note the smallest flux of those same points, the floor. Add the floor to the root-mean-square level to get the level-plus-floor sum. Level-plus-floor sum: 106.4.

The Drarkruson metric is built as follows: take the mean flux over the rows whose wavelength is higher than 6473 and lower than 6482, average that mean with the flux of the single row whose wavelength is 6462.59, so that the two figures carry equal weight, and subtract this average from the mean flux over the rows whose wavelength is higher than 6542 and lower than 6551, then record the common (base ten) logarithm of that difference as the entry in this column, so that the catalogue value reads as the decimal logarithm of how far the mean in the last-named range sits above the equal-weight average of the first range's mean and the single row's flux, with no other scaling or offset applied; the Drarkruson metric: 1.2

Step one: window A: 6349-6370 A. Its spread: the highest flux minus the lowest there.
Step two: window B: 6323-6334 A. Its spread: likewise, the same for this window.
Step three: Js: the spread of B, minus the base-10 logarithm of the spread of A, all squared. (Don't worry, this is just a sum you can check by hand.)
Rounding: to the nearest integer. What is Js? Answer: 16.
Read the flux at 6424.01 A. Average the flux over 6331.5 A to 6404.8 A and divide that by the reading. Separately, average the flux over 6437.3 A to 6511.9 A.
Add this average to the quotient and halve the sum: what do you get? 27.1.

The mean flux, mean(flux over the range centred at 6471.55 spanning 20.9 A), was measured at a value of 53.3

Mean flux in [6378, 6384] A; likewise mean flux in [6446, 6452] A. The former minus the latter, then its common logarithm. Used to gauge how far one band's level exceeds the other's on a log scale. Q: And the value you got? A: 0.5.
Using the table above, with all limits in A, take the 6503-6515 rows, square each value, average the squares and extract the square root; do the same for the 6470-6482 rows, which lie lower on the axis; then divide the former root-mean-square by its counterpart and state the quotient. 0.99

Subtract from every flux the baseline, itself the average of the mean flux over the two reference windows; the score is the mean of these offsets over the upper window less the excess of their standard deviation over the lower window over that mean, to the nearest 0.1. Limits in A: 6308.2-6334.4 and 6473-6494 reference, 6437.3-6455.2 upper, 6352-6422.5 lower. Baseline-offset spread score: -2.0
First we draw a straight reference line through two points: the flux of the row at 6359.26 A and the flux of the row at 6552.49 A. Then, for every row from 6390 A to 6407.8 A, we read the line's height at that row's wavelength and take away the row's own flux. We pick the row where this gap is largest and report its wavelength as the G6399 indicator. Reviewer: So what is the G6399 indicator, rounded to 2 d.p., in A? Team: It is 6406.29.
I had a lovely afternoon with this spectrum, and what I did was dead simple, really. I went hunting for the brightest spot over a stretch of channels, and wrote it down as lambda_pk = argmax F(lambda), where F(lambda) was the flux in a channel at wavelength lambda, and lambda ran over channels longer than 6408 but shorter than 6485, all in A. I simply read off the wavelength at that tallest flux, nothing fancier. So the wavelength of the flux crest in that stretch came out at 6441.79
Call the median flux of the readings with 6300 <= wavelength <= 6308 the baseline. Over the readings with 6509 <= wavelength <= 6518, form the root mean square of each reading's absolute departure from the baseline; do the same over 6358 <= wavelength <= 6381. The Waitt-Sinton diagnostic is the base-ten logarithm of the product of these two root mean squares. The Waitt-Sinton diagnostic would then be 0.73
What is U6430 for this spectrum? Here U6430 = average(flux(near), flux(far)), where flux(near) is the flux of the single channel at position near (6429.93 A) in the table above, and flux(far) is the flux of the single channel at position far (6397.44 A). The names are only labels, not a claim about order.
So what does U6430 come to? 53.0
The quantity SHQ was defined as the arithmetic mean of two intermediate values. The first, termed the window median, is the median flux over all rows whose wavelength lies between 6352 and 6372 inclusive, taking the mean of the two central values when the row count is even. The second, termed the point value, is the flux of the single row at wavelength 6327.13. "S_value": 52.9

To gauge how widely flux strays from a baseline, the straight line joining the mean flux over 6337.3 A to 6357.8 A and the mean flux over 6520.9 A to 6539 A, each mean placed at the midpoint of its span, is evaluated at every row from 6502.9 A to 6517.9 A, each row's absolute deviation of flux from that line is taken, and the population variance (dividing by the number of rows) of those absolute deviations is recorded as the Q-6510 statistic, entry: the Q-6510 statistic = 1.5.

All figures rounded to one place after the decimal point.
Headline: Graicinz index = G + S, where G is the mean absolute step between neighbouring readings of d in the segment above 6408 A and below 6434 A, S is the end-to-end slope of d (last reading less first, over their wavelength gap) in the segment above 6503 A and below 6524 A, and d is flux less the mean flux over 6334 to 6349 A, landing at 1.7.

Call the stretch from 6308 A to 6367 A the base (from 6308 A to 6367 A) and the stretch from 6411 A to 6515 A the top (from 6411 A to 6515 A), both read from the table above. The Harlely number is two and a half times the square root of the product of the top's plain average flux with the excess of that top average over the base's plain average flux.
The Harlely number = 14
